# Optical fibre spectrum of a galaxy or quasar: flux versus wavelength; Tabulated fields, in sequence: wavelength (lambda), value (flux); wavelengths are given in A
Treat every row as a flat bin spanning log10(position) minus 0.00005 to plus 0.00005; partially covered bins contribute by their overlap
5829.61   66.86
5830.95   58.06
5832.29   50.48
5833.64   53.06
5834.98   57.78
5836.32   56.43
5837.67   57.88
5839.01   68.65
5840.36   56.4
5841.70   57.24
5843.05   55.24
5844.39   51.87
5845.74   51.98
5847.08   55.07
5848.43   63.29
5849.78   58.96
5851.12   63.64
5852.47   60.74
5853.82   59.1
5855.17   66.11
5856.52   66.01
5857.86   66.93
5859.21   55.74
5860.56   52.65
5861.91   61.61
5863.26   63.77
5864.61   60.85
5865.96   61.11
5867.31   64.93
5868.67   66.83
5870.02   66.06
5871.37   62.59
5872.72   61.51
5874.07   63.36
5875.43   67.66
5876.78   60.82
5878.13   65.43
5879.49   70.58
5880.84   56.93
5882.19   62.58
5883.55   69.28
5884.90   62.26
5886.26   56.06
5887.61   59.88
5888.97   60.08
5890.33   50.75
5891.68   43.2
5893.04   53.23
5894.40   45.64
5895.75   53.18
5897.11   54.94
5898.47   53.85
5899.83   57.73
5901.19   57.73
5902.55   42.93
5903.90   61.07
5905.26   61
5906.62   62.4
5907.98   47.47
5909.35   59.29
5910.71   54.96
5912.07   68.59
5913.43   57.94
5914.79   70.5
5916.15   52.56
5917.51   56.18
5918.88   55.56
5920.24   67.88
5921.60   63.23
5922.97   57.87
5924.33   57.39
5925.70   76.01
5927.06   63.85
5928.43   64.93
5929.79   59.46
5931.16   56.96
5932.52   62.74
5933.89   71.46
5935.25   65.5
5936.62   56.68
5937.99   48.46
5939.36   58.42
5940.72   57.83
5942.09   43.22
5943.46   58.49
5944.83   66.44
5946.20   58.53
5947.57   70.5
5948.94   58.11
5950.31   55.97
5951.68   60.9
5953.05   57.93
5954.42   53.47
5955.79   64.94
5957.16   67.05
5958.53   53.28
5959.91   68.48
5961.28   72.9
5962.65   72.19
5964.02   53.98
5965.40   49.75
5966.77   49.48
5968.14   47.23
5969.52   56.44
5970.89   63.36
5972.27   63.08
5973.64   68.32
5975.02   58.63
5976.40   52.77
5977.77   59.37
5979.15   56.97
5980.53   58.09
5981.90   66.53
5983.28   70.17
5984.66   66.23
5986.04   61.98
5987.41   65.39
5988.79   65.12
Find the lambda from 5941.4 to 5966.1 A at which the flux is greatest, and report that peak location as 5961.28 A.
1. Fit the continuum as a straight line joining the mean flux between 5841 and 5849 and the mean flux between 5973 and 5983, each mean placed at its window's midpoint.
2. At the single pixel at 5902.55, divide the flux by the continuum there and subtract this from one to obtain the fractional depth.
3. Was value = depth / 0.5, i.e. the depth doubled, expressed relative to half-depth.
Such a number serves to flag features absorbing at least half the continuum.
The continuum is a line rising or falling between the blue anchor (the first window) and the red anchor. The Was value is 0.51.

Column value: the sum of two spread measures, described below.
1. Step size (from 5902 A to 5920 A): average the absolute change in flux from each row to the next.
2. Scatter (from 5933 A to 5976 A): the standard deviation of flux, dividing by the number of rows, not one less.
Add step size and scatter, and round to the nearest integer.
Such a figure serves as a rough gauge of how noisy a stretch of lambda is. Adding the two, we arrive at 17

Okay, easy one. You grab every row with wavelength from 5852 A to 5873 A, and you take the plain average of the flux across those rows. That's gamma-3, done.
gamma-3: 62.3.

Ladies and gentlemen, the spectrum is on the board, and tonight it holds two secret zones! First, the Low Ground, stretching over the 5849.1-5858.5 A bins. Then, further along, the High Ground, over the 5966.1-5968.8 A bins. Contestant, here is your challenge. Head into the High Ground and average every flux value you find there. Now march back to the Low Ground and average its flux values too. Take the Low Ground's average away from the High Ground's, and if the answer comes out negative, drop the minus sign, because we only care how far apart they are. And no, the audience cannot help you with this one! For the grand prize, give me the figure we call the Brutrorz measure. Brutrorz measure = 15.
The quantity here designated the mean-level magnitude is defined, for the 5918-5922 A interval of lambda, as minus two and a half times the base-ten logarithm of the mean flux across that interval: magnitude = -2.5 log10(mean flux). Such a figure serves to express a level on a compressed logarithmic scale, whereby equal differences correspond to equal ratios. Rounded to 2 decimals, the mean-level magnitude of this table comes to -4.48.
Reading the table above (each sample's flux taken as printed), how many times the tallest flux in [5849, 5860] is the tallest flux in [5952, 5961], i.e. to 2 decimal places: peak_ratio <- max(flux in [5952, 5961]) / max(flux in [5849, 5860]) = 1.02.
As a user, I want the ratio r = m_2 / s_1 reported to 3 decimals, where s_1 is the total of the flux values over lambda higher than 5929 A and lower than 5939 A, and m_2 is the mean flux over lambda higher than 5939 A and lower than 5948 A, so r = 0.140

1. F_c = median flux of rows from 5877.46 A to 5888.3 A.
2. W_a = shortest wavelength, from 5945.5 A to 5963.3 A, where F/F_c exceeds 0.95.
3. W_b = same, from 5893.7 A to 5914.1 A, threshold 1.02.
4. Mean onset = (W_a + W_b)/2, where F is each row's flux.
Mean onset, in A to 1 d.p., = 5929.8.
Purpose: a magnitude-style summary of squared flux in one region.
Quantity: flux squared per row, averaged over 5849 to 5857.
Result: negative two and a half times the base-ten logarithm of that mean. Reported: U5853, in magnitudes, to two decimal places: -8.98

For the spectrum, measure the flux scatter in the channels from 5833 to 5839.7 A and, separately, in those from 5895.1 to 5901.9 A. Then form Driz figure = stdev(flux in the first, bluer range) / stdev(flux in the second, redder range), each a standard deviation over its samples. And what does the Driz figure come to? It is 2.7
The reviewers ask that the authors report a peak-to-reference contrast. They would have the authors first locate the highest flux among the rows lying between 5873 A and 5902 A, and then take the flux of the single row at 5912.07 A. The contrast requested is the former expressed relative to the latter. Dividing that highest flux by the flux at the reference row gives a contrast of 1.03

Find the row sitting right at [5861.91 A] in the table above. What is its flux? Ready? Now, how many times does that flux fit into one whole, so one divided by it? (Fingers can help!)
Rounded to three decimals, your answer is 0.016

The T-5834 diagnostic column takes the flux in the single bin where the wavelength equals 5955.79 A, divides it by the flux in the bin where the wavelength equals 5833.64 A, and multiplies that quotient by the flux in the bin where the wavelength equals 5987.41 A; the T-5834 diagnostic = 80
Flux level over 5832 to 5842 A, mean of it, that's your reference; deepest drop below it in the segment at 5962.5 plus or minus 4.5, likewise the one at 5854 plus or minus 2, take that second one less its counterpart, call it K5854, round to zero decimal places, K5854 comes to -10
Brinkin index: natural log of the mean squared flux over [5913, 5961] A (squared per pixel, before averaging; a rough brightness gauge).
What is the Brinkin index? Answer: 8.22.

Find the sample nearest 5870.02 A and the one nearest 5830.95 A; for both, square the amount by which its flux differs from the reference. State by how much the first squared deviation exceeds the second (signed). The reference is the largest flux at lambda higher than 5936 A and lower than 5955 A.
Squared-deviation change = -135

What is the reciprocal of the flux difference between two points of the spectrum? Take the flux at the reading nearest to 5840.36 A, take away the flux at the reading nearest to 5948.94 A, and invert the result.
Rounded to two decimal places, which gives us -0.58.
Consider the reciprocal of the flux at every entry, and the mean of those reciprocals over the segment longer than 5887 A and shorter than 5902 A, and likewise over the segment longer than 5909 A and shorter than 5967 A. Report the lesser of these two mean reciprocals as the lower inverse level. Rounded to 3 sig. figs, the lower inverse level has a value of 0.0168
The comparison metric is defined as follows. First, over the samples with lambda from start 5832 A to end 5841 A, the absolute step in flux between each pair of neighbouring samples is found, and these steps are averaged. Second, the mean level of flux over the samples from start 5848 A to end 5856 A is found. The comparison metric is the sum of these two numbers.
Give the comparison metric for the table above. 67.5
